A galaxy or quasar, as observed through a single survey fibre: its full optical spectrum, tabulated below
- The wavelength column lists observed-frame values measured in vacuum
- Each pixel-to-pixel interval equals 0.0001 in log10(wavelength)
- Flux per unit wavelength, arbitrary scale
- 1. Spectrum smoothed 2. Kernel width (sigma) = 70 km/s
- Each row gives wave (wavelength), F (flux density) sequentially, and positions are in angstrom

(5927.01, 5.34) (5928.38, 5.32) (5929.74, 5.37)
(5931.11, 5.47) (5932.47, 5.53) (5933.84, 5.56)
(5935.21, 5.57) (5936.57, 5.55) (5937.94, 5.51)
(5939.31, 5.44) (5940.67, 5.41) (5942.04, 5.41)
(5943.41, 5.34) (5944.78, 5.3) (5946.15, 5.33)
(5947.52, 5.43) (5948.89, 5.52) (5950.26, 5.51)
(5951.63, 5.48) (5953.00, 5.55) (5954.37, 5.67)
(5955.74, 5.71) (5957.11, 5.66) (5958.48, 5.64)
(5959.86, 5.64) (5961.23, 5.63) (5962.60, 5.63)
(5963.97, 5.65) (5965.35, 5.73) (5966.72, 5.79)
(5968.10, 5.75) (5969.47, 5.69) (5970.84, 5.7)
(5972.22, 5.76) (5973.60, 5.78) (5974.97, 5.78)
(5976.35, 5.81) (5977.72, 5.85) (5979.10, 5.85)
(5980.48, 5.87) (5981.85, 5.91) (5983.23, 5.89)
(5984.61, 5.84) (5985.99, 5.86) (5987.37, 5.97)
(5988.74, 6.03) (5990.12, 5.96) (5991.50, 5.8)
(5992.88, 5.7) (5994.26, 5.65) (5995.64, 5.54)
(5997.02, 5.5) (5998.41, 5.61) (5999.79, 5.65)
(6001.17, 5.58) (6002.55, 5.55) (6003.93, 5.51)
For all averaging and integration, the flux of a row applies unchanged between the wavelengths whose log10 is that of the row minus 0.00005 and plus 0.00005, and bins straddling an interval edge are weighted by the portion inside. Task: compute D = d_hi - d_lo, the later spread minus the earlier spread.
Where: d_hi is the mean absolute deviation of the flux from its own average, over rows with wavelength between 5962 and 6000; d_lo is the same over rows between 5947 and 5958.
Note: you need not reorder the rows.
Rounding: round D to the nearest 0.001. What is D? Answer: 0.018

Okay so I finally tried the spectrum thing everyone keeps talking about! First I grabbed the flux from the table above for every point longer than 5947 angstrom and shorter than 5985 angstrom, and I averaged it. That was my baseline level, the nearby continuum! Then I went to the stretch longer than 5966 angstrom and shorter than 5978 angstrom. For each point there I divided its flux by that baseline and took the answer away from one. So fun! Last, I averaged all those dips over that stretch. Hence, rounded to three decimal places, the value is -0.011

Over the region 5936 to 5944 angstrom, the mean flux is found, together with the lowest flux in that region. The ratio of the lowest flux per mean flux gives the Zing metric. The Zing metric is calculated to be 0.981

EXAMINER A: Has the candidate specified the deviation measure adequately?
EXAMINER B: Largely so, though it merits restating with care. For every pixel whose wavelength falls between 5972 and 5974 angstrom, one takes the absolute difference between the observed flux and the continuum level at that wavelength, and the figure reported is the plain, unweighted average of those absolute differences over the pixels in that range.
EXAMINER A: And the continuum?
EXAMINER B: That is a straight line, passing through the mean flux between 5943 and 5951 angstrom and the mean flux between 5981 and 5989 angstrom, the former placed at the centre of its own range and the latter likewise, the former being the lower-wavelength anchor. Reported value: 0.02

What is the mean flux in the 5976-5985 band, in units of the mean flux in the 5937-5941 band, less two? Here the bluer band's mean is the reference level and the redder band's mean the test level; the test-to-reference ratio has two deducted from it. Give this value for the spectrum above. -0.93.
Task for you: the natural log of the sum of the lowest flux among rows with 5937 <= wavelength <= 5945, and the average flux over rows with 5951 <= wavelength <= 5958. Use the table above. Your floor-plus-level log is 2.39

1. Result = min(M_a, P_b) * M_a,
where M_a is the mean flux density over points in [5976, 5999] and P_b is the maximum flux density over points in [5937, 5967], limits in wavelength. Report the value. 33.6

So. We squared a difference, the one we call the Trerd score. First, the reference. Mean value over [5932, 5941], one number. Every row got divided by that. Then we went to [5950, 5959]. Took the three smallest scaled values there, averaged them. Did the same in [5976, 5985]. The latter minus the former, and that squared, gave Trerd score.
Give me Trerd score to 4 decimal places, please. 0.0034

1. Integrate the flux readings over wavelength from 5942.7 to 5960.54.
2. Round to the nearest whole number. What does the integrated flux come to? 98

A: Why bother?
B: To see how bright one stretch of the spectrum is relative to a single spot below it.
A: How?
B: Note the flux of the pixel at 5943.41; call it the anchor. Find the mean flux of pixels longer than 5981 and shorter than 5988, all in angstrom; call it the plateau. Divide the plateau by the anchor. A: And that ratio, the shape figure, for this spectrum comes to 1.10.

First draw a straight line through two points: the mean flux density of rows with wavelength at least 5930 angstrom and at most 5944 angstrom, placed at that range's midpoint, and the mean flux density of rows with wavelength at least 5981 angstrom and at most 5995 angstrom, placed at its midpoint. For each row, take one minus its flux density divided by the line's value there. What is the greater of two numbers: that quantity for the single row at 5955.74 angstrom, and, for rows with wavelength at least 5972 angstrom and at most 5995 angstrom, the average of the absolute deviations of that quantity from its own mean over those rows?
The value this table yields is 0.012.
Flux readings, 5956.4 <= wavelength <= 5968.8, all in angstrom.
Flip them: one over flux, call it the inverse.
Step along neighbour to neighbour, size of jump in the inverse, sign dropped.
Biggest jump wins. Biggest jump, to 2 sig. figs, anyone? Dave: 0.0025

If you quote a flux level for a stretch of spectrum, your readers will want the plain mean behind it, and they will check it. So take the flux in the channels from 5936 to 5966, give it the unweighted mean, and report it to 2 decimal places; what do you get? 5.53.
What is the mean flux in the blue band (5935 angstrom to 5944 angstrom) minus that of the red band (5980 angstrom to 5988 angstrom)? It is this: -0.43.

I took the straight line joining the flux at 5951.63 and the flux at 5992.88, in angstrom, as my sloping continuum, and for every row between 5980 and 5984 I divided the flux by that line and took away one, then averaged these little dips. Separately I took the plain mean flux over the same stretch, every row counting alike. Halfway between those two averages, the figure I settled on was 2.97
